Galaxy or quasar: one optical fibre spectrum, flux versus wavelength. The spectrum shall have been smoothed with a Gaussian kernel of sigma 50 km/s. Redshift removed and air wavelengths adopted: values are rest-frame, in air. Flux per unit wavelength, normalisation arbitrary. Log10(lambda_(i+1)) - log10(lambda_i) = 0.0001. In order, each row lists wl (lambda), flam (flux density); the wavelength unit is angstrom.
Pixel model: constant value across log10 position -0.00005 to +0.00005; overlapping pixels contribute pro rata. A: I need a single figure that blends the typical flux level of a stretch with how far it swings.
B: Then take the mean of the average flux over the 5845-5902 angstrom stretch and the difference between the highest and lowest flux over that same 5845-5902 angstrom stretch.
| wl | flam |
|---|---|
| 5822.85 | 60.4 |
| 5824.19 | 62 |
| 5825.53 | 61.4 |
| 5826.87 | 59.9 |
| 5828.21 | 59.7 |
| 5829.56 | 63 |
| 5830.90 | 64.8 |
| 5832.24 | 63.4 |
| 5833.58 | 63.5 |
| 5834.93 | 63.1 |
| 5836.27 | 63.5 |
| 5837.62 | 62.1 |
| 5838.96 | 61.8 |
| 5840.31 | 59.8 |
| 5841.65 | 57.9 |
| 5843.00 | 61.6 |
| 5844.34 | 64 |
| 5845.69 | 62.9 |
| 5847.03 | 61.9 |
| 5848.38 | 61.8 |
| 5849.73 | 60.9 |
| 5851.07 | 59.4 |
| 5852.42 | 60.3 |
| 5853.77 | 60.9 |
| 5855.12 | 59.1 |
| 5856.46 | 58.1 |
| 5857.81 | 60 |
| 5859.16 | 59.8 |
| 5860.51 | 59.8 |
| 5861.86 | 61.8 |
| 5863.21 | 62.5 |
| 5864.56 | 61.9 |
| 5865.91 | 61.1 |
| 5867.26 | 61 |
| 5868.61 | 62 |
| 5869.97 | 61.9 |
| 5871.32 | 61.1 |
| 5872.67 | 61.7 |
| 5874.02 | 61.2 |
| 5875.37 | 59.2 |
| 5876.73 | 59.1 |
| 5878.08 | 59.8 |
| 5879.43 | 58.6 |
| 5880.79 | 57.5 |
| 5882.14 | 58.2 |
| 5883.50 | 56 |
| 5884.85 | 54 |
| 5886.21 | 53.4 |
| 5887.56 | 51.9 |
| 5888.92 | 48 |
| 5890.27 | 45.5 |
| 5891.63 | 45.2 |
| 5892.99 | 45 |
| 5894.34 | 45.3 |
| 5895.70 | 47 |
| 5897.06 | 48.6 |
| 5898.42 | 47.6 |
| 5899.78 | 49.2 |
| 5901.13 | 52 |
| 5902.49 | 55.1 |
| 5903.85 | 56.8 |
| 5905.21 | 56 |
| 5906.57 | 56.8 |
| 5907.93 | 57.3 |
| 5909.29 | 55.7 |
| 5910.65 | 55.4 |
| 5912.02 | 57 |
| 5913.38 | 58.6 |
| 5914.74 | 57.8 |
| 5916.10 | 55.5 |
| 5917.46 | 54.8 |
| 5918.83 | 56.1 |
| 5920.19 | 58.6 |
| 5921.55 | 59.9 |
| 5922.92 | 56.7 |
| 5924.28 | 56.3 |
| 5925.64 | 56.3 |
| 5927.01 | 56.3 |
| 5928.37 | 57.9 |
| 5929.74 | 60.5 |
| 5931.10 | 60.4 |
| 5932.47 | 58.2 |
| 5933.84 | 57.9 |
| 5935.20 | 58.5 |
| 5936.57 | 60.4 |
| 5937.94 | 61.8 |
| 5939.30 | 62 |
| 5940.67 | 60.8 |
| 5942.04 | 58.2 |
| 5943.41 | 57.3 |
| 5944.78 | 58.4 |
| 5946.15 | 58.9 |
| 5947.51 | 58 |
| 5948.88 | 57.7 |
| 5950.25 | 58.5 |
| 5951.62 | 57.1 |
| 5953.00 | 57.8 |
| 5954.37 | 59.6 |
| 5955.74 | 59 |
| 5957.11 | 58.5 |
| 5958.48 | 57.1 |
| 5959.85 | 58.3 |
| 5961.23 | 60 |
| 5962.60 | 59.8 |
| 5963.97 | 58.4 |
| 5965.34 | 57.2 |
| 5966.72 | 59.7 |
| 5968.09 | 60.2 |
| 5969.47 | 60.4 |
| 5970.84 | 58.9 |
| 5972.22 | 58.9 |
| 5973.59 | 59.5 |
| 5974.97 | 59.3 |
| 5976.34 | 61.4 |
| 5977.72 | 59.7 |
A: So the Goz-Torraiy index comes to 37.3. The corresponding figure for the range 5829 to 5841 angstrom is 33.9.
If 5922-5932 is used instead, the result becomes 31.0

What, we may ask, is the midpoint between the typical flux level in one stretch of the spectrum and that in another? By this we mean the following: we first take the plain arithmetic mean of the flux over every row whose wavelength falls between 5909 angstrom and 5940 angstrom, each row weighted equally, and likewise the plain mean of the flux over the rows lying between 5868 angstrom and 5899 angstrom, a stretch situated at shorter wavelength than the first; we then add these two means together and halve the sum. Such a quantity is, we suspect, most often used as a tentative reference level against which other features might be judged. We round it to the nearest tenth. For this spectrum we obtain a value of 56.1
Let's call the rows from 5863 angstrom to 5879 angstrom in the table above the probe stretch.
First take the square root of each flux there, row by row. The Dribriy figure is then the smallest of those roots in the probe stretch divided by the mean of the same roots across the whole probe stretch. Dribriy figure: 0.984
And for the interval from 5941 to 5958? 0.990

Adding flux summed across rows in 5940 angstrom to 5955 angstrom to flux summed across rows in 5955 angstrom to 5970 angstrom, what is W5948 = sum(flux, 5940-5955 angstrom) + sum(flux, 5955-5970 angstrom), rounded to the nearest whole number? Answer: 1291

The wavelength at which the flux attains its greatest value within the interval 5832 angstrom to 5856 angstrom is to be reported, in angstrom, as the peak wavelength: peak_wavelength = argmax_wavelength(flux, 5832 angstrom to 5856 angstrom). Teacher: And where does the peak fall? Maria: 5844.34 angstrom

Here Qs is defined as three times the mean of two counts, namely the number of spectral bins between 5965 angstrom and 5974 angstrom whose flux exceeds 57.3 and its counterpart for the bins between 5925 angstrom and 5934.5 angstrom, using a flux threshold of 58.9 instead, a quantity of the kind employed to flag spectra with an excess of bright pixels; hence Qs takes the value 12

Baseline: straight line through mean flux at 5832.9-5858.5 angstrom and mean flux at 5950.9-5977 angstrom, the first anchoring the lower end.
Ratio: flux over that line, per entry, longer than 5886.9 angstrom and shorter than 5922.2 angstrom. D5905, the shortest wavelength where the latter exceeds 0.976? 5913.38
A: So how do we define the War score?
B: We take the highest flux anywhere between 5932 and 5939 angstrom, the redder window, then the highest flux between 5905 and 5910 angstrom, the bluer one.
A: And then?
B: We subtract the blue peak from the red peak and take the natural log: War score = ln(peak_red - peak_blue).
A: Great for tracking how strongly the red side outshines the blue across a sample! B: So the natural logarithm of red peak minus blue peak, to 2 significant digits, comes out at 1.5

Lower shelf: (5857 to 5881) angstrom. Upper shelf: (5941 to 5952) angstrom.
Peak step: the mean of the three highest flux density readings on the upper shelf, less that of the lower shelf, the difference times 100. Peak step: -353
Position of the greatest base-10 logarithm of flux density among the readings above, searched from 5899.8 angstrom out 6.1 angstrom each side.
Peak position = 5903.85 angstrom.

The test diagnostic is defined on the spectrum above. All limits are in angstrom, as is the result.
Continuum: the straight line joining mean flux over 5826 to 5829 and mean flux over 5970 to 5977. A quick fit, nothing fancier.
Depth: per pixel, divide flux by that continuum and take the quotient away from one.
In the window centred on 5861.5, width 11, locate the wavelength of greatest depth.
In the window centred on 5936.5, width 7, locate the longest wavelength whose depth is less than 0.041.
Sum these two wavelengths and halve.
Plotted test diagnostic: 5897.9 angstrom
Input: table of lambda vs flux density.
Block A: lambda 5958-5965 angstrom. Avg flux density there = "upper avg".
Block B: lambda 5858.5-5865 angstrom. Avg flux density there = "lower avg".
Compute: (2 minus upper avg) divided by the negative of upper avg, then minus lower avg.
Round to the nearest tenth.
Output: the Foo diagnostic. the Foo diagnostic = -60.2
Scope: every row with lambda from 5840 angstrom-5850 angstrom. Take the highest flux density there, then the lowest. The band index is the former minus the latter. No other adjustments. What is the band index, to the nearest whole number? 6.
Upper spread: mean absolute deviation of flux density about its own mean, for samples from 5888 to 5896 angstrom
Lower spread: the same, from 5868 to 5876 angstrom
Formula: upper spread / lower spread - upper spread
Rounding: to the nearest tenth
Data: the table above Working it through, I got 0.5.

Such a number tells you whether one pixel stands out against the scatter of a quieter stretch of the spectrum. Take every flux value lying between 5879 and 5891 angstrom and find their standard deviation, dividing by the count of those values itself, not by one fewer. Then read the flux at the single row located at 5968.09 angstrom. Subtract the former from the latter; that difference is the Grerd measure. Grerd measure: 55.9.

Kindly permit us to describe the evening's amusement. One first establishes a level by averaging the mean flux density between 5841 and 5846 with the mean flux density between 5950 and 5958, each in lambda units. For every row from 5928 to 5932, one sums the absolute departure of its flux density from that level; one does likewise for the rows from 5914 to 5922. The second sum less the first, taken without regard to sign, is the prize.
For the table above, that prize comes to 14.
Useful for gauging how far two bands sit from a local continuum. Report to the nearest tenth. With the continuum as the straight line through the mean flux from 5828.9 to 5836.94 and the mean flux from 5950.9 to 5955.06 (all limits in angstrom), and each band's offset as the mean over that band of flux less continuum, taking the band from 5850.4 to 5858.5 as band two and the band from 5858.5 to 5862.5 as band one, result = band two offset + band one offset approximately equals -4.8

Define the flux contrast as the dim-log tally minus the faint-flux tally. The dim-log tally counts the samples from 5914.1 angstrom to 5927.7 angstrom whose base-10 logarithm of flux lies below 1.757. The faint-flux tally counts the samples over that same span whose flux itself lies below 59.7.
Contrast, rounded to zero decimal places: -2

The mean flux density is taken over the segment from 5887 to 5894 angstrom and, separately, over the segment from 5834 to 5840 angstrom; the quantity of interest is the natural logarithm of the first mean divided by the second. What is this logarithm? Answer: -0.3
